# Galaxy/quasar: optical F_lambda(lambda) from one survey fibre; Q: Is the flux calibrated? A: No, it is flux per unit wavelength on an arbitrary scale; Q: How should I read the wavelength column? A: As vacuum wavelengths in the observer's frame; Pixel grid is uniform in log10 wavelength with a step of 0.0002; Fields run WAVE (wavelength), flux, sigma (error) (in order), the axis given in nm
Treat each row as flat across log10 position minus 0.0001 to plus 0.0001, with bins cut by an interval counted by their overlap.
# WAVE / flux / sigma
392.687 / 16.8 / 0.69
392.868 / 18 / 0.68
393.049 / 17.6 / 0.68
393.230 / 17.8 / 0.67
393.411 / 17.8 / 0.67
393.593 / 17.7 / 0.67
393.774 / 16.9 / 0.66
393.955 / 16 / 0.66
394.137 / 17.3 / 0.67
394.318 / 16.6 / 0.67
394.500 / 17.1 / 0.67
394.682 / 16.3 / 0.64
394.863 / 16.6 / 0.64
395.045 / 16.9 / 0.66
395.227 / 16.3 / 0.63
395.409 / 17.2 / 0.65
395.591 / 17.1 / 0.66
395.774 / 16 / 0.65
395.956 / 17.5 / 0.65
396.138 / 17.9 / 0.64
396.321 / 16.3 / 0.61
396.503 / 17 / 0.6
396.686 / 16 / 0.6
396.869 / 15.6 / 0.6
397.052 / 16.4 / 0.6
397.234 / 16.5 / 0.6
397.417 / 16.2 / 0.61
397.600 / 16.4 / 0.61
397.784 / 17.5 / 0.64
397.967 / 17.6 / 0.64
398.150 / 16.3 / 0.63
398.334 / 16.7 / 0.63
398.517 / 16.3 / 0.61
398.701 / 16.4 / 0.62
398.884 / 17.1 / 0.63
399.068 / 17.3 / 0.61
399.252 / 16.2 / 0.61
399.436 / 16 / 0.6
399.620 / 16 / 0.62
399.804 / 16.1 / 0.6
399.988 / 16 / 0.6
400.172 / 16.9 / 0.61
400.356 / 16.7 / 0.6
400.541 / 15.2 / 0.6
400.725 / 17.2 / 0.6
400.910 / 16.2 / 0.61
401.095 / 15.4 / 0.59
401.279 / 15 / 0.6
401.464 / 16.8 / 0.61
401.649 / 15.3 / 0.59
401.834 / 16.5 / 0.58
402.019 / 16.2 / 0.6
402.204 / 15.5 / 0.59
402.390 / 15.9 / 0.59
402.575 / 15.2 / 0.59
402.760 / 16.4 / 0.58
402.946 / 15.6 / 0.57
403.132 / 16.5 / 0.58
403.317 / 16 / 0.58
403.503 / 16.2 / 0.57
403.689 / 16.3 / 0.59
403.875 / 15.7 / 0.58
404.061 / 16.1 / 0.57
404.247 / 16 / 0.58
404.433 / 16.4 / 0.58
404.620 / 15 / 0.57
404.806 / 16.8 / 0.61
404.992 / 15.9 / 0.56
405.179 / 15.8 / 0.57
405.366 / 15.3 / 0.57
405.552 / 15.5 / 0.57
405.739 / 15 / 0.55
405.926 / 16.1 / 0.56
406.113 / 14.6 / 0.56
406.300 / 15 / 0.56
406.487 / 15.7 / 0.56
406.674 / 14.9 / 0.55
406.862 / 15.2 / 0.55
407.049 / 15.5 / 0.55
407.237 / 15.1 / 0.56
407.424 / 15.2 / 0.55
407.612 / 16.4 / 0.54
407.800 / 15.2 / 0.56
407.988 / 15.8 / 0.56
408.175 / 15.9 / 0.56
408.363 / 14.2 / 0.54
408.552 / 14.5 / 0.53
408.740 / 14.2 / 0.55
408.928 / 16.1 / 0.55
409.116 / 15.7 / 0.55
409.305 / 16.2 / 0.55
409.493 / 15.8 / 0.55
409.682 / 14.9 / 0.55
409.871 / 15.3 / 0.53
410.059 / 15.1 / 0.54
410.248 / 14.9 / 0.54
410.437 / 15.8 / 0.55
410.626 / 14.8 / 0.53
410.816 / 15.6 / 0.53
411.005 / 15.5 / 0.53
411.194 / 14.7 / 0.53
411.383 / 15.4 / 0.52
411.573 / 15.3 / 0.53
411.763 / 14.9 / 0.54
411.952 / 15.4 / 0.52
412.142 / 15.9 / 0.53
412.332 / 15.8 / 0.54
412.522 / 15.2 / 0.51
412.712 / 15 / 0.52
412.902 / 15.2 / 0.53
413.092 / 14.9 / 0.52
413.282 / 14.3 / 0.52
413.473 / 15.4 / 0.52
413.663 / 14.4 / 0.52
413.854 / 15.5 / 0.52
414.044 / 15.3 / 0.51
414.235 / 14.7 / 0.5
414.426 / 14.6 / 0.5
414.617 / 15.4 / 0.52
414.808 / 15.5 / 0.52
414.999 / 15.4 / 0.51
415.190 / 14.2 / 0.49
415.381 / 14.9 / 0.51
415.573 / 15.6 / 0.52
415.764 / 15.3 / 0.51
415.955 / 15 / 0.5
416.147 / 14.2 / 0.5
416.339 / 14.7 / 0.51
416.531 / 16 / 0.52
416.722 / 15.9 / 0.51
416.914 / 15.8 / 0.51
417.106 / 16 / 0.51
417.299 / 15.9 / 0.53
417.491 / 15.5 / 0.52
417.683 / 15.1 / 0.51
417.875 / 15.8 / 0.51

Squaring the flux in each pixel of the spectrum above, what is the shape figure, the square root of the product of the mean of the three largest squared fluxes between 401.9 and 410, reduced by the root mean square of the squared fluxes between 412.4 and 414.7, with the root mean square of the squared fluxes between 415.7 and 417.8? 108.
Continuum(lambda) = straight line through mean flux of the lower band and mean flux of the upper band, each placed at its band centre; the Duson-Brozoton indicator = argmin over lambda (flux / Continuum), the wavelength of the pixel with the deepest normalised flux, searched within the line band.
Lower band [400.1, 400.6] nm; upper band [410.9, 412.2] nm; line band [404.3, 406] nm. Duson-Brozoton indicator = 404.620 nm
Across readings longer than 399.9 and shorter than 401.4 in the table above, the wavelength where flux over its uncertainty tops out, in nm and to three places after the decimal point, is 400.725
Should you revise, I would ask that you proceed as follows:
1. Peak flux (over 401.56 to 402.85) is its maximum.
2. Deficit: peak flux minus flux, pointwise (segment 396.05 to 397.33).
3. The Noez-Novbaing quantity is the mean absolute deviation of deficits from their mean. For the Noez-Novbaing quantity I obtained 0.53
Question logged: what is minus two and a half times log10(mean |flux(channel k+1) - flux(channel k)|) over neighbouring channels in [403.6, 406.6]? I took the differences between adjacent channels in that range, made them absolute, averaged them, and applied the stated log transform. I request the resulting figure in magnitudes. 0.38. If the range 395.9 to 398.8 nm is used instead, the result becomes 0.57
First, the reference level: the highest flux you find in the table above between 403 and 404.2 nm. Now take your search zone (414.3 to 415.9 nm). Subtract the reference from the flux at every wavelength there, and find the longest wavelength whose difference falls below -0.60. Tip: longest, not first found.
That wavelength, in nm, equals 415.764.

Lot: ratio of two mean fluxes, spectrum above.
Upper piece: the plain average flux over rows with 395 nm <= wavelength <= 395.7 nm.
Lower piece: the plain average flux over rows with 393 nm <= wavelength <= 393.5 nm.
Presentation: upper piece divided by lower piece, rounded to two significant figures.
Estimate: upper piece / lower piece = 0.95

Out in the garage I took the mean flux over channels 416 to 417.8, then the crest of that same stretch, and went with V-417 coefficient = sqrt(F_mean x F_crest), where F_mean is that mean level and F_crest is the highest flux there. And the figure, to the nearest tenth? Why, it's 15.7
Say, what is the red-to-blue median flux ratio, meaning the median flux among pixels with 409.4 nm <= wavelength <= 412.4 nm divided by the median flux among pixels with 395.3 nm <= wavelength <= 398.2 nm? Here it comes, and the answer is 0.933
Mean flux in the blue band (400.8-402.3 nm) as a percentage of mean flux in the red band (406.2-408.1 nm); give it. 103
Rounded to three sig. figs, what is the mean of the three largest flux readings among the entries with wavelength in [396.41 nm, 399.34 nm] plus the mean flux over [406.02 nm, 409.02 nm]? 32.7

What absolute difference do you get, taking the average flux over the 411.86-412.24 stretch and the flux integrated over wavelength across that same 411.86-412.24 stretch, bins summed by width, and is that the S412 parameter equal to 9.7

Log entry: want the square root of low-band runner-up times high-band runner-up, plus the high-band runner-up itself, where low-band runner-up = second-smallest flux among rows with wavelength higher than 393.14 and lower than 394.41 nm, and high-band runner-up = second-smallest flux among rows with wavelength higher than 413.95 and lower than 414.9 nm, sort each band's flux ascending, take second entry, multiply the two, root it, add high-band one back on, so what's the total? 30.3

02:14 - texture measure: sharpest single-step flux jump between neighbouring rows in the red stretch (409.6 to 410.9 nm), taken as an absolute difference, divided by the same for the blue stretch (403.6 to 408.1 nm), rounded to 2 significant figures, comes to 0.56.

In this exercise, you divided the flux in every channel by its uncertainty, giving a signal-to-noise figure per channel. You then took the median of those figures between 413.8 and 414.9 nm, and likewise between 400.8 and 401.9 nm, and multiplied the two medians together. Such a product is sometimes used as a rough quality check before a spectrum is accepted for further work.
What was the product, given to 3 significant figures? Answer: 782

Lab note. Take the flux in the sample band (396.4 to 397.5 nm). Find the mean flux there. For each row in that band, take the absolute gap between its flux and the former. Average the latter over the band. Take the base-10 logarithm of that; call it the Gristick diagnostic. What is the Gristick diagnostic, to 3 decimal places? -0.456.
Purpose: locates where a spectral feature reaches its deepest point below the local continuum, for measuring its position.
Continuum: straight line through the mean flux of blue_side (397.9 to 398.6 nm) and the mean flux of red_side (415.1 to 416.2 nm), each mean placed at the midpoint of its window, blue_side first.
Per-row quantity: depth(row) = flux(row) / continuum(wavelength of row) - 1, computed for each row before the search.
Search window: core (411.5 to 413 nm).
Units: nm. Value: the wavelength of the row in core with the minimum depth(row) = 411.763 nm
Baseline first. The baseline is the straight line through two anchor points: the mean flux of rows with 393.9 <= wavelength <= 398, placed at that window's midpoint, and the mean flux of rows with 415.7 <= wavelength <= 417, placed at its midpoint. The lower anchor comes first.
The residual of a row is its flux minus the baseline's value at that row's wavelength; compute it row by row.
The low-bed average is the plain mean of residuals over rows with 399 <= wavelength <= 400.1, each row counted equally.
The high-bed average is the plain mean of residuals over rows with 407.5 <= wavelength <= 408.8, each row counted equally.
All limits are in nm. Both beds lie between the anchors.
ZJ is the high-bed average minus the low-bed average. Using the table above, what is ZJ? -0.5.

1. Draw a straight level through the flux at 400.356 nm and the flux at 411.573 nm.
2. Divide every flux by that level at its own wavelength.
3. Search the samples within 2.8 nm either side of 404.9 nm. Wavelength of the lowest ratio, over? 406.113 nm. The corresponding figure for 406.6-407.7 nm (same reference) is 406.674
